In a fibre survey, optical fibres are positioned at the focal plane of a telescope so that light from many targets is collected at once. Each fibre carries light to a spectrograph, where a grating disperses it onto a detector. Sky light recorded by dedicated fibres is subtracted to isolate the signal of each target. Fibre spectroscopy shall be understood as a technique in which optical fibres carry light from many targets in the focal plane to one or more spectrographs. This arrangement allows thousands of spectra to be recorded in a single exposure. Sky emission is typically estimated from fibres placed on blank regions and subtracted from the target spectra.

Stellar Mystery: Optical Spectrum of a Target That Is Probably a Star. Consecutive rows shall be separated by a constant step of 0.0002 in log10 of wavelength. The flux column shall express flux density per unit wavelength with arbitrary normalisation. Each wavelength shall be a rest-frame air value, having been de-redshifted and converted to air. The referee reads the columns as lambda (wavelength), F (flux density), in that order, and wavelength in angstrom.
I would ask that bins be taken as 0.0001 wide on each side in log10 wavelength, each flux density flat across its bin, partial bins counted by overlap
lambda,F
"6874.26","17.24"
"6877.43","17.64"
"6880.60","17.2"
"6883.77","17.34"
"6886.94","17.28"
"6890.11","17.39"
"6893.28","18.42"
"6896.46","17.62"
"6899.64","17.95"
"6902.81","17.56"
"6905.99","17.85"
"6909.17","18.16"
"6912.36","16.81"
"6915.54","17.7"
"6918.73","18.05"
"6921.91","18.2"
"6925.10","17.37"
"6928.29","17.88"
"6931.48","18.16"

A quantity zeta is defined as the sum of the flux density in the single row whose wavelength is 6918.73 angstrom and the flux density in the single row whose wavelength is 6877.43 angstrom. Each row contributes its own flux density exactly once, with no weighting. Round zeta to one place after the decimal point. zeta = 35.7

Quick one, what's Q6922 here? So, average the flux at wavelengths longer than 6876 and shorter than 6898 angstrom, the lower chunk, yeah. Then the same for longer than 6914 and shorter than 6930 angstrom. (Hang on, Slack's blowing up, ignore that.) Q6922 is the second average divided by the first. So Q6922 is 1.02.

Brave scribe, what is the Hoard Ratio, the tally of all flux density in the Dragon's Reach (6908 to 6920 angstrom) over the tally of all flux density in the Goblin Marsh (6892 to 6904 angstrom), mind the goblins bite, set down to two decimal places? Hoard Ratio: 0.99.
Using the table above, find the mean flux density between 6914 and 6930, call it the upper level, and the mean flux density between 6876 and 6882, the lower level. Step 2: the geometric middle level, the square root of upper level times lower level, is 17.63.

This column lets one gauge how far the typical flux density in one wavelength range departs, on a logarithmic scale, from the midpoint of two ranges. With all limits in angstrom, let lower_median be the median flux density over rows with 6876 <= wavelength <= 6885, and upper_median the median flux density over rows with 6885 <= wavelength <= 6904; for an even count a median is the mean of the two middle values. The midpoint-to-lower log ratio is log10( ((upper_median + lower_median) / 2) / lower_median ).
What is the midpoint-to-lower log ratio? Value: 0.003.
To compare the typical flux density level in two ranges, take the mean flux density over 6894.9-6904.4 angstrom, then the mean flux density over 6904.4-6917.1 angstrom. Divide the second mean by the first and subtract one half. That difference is 0.495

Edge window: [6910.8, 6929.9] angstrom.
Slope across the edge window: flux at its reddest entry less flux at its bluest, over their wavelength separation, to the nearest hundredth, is 0.07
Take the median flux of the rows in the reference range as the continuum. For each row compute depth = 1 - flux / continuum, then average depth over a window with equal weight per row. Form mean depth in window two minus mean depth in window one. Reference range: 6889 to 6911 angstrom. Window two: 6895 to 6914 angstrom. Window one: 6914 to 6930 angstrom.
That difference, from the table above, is 0.010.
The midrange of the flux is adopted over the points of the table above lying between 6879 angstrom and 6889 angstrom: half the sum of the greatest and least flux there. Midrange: 17.27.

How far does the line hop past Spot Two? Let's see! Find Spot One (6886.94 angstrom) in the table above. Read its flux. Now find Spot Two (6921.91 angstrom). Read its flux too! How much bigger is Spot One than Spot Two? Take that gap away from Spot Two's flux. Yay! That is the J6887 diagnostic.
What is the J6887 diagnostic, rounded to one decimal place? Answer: 19.1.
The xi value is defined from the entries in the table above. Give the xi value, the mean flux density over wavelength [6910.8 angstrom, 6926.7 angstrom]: 17.63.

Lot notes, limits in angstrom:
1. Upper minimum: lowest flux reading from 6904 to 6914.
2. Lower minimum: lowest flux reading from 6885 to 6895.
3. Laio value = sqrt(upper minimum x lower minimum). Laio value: 17.0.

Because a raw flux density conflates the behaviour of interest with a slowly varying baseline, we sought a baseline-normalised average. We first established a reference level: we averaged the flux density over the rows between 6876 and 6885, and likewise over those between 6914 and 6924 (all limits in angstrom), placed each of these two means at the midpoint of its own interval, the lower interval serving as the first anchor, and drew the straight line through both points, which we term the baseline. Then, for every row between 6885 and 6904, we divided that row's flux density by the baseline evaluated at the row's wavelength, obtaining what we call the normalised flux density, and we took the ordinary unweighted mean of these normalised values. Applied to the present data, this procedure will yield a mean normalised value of 1.01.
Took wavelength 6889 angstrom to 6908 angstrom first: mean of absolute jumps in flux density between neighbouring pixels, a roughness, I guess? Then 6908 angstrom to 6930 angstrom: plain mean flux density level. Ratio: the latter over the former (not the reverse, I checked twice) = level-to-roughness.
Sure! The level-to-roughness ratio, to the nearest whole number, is 31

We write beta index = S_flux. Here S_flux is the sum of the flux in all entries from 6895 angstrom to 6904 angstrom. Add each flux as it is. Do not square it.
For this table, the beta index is 53.1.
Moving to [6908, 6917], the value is 52.7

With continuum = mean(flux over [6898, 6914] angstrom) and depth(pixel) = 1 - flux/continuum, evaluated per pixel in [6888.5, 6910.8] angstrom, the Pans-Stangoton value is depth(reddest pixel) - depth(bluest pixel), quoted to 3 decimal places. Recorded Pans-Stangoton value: -0.044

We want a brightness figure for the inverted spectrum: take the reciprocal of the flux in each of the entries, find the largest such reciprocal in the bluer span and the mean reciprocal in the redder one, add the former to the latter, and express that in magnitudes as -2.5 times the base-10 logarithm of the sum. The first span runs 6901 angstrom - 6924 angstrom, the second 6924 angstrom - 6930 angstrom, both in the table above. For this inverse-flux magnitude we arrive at 2.34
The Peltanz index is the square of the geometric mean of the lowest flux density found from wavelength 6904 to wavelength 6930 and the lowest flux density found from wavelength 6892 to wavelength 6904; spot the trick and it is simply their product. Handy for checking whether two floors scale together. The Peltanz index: 295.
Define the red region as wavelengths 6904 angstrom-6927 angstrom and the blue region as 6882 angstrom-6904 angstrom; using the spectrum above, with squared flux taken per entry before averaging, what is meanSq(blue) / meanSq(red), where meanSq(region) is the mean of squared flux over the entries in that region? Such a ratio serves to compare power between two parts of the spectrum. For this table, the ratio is 0.99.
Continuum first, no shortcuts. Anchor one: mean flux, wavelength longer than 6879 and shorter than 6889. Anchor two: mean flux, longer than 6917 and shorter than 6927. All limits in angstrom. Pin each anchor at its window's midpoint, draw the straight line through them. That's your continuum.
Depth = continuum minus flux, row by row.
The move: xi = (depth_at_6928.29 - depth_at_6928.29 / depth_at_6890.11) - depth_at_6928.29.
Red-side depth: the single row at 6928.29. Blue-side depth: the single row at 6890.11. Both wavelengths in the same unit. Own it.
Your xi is 6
